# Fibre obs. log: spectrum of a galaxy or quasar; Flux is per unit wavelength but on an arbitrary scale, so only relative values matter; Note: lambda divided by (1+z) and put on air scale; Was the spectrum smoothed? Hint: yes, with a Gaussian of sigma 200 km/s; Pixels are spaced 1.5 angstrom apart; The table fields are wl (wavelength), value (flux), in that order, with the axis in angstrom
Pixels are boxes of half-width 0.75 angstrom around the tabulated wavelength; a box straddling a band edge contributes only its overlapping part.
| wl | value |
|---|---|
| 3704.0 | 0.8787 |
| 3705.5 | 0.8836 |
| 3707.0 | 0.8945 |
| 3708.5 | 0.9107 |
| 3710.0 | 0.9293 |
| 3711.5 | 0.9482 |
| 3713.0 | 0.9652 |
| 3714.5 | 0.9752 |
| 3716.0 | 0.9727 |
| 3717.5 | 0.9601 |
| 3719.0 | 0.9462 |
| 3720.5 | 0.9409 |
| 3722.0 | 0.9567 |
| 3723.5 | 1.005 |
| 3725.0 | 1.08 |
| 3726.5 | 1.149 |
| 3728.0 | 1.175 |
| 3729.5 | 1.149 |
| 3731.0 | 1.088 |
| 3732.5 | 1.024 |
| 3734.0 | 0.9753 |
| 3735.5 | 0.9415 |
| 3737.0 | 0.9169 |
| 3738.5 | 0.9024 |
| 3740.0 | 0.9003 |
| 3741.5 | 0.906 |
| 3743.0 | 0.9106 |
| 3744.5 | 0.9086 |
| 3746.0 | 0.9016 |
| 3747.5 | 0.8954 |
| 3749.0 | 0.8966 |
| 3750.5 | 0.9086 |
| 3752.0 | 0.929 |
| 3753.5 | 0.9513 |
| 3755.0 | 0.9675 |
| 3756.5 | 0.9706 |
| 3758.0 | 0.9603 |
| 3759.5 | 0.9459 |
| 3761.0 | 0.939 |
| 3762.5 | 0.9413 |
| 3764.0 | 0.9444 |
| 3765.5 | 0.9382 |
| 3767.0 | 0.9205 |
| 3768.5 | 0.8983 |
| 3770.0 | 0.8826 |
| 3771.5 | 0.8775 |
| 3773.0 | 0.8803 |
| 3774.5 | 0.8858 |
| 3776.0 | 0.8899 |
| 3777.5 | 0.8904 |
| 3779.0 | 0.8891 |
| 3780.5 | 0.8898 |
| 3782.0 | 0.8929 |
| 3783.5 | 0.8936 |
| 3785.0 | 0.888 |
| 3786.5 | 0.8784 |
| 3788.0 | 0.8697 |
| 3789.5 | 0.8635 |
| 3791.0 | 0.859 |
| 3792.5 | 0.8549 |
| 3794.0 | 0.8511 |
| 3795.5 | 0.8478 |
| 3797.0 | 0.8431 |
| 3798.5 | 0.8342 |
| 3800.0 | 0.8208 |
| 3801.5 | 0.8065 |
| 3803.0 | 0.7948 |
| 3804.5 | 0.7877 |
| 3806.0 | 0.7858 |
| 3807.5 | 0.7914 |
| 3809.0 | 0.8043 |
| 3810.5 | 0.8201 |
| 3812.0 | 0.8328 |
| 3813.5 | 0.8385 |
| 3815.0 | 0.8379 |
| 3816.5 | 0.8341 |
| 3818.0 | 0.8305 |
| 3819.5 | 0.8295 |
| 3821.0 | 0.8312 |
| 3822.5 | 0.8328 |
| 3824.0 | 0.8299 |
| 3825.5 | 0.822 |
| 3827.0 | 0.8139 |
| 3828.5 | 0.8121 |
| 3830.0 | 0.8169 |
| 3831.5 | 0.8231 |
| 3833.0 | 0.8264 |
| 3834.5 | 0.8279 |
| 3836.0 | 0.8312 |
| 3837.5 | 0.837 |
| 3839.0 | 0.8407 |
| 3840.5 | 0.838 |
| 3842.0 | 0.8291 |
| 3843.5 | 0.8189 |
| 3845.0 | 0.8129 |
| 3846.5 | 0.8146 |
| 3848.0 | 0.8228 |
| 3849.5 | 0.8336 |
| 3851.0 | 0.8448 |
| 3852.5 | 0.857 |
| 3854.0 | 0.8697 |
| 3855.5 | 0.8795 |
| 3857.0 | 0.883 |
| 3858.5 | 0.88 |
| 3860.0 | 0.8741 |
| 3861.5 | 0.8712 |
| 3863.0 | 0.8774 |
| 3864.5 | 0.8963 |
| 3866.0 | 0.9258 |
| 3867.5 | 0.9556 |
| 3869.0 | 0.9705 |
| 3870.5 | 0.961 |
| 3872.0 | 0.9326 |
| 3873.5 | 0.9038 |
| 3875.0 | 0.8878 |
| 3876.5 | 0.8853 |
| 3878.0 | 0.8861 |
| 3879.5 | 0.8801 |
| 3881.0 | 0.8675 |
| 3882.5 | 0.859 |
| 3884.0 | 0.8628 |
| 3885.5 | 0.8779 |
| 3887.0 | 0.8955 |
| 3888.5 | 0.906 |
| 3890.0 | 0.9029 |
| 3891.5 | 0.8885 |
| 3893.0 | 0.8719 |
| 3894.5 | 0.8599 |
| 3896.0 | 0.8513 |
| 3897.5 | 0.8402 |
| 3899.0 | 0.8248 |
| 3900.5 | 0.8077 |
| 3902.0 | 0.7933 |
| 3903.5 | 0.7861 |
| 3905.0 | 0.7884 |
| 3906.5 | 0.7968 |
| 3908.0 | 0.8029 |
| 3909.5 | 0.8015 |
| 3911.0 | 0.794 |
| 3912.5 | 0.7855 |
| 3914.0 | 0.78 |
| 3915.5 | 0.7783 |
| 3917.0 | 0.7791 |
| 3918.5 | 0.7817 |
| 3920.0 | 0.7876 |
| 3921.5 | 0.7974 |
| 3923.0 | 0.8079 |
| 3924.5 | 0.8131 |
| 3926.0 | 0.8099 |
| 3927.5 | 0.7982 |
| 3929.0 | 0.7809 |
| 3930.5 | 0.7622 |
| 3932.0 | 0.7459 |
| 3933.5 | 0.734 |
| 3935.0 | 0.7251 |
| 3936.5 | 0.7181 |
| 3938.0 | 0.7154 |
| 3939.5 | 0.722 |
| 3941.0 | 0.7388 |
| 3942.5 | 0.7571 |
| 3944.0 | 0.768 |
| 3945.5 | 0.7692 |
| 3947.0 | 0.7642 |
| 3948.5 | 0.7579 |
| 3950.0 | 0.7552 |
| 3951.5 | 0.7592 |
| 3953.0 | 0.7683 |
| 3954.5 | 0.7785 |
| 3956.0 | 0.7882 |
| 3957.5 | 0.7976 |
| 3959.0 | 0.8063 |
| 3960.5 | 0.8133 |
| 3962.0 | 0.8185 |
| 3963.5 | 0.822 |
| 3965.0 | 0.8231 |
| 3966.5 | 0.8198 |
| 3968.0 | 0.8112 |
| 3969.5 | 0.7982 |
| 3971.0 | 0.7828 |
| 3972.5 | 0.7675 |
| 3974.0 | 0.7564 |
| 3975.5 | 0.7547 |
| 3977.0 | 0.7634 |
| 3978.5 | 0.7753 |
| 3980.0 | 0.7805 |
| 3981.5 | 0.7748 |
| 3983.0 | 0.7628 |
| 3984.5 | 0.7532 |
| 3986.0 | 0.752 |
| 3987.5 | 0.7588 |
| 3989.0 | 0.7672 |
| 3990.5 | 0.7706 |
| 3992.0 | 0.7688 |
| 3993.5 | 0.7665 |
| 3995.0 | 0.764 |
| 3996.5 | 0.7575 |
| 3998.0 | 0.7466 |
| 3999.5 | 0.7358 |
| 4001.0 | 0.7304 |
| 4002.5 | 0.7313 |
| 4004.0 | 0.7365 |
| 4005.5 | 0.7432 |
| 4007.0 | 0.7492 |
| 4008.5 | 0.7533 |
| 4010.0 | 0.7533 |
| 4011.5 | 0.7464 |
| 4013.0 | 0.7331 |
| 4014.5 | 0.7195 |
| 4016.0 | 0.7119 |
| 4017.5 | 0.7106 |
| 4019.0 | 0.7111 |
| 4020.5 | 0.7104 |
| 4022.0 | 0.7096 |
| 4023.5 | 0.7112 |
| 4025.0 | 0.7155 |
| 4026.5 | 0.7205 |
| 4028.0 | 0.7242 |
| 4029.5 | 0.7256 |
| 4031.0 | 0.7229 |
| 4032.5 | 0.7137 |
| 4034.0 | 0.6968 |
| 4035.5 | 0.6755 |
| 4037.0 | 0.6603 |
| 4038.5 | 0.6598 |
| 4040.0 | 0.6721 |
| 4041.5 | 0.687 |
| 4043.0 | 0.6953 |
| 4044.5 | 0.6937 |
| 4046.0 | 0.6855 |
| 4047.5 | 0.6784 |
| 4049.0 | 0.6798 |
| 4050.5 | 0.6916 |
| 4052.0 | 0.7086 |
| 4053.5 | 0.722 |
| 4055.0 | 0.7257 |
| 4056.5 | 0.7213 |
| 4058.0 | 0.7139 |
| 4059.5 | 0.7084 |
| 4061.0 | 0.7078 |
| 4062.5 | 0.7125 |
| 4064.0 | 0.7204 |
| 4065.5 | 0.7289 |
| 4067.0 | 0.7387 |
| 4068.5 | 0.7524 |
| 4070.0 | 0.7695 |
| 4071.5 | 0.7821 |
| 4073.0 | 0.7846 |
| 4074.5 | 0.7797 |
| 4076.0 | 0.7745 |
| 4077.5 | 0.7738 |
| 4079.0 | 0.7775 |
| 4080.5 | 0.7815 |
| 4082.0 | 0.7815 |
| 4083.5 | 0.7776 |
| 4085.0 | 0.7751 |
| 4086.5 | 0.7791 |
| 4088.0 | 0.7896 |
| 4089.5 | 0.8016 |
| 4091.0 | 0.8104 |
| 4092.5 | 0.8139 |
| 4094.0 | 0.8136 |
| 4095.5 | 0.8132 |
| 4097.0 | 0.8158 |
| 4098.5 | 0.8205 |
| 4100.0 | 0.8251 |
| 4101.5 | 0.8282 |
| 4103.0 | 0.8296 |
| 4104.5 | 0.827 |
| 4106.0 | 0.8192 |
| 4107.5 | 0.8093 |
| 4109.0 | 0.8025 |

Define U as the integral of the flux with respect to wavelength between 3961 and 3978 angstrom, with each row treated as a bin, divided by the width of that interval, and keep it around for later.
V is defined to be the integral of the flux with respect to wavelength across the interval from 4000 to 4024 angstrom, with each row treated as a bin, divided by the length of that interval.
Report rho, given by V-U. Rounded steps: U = 0.793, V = 0.73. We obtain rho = -0.06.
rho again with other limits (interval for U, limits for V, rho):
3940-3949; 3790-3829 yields 0.07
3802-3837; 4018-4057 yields -0.12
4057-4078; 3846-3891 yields 0.14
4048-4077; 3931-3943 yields 0.00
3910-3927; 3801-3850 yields 0.03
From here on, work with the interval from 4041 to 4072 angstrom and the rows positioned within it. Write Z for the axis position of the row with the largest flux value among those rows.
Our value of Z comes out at 4071.5 angstrom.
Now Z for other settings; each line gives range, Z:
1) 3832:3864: 3857.0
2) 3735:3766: 3756.5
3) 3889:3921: 3890.0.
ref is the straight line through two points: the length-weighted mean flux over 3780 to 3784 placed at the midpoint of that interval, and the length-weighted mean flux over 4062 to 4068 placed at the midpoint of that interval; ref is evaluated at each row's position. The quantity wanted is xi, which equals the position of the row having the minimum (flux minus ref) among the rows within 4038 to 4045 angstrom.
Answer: 4038.5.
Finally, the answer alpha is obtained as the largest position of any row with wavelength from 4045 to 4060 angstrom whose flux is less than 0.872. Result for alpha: 4059.5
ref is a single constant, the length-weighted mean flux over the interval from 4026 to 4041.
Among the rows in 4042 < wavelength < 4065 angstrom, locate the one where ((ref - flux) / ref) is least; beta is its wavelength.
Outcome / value 4055.0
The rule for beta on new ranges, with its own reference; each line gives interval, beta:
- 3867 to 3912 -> 3869.0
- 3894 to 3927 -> 3894.5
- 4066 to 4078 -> 4073.0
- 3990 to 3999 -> 3990.5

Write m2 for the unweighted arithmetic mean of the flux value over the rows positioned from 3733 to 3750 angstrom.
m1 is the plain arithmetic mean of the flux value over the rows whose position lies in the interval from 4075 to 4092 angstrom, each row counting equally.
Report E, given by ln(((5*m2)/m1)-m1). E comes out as 1.62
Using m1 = 0.784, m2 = 0.91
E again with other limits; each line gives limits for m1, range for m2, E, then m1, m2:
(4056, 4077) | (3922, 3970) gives 1.50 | 0.742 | 0.78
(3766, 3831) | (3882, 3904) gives 1.43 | 0.848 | 0.86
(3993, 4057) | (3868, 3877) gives 1.75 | 0.716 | 0.92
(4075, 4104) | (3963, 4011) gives 1.39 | 0.799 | 0.77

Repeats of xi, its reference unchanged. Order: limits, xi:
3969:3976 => 3975.5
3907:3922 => 3915.5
